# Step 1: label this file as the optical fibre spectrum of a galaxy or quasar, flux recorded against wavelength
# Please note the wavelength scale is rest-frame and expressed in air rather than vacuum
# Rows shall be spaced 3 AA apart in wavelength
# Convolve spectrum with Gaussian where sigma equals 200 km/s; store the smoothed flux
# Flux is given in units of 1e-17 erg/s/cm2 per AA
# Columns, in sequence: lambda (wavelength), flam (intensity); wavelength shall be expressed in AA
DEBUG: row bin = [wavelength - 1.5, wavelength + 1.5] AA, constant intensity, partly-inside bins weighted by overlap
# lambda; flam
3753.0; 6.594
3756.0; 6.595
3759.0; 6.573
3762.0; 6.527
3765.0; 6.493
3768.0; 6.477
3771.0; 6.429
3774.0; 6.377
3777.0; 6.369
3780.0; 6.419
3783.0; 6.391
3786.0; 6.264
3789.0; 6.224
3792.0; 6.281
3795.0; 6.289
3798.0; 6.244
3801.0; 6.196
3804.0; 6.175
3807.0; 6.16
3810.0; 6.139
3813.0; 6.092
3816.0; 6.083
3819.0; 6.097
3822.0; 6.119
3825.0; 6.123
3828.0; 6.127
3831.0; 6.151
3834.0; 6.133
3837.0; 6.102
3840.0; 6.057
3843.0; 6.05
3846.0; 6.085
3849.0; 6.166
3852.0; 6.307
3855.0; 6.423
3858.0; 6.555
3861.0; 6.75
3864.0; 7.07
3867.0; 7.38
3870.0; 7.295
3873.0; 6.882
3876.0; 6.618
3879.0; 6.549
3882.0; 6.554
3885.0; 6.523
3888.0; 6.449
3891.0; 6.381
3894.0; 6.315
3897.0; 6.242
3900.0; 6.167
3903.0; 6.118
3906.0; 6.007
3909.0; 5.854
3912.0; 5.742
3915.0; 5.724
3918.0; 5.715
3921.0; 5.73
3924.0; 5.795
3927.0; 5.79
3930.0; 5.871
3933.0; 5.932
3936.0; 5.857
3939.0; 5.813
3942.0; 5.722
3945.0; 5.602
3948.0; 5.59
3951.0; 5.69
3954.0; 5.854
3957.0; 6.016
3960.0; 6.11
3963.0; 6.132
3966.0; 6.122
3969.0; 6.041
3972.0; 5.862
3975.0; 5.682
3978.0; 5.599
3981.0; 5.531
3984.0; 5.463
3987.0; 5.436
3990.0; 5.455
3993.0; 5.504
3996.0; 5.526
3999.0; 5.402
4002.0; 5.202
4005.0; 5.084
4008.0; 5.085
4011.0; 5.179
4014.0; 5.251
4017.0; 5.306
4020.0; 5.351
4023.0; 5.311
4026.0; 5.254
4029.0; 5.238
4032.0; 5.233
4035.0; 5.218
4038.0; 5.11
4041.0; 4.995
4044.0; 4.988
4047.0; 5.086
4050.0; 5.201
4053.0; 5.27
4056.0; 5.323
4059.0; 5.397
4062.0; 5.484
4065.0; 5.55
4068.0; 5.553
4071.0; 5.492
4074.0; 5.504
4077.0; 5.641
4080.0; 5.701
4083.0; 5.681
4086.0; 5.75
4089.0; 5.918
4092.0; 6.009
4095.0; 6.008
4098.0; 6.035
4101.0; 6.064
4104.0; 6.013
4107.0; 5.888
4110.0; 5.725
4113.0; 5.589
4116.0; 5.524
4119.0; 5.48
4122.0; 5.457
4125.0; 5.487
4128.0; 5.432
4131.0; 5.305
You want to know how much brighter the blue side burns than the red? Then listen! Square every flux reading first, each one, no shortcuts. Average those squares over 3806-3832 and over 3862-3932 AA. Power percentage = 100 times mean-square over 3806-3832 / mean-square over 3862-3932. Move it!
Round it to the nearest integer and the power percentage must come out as 94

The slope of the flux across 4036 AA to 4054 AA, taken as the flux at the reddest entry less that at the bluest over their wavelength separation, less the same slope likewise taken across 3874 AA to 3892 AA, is 0.03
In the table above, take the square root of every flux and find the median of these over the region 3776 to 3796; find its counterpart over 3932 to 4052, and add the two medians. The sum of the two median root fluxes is 4.84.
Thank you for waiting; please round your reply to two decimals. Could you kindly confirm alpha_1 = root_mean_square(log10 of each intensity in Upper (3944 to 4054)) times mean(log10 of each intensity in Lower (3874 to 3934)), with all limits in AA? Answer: 0.58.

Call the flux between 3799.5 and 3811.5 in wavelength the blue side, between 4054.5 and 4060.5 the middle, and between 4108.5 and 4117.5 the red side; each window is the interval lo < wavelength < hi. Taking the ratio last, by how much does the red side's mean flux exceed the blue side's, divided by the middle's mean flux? -0.10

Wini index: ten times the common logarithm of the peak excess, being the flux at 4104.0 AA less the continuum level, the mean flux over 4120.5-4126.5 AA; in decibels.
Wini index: -2.7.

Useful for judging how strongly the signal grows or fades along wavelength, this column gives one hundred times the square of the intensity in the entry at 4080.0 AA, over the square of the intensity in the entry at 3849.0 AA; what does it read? 85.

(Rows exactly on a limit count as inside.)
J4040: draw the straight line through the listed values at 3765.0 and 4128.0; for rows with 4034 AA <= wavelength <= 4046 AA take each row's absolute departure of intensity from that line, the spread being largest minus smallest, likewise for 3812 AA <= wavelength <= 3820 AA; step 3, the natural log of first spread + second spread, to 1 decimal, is -1.5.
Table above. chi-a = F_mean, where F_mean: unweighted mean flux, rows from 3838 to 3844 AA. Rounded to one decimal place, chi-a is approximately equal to 6.1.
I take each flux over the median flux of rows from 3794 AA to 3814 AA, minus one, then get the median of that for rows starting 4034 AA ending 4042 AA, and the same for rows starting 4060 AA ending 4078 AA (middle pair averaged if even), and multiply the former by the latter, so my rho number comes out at 0.0181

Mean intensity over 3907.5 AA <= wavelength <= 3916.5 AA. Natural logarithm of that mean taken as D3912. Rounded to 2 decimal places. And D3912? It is 1.75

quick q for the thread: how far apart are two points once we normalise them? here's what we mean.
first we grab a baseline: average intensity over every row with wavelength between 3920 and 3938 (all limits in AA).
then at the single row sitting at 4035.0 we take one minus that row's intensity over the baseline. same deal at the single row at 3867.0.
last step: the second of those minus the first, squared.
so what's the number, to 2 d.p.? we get 0.14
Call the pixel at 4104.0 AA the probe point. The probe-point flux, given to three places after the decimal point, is 6.013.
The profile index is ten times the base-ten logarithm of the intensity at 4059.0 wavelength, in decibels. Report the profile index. 7.32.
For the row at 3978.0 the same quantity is 7.48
